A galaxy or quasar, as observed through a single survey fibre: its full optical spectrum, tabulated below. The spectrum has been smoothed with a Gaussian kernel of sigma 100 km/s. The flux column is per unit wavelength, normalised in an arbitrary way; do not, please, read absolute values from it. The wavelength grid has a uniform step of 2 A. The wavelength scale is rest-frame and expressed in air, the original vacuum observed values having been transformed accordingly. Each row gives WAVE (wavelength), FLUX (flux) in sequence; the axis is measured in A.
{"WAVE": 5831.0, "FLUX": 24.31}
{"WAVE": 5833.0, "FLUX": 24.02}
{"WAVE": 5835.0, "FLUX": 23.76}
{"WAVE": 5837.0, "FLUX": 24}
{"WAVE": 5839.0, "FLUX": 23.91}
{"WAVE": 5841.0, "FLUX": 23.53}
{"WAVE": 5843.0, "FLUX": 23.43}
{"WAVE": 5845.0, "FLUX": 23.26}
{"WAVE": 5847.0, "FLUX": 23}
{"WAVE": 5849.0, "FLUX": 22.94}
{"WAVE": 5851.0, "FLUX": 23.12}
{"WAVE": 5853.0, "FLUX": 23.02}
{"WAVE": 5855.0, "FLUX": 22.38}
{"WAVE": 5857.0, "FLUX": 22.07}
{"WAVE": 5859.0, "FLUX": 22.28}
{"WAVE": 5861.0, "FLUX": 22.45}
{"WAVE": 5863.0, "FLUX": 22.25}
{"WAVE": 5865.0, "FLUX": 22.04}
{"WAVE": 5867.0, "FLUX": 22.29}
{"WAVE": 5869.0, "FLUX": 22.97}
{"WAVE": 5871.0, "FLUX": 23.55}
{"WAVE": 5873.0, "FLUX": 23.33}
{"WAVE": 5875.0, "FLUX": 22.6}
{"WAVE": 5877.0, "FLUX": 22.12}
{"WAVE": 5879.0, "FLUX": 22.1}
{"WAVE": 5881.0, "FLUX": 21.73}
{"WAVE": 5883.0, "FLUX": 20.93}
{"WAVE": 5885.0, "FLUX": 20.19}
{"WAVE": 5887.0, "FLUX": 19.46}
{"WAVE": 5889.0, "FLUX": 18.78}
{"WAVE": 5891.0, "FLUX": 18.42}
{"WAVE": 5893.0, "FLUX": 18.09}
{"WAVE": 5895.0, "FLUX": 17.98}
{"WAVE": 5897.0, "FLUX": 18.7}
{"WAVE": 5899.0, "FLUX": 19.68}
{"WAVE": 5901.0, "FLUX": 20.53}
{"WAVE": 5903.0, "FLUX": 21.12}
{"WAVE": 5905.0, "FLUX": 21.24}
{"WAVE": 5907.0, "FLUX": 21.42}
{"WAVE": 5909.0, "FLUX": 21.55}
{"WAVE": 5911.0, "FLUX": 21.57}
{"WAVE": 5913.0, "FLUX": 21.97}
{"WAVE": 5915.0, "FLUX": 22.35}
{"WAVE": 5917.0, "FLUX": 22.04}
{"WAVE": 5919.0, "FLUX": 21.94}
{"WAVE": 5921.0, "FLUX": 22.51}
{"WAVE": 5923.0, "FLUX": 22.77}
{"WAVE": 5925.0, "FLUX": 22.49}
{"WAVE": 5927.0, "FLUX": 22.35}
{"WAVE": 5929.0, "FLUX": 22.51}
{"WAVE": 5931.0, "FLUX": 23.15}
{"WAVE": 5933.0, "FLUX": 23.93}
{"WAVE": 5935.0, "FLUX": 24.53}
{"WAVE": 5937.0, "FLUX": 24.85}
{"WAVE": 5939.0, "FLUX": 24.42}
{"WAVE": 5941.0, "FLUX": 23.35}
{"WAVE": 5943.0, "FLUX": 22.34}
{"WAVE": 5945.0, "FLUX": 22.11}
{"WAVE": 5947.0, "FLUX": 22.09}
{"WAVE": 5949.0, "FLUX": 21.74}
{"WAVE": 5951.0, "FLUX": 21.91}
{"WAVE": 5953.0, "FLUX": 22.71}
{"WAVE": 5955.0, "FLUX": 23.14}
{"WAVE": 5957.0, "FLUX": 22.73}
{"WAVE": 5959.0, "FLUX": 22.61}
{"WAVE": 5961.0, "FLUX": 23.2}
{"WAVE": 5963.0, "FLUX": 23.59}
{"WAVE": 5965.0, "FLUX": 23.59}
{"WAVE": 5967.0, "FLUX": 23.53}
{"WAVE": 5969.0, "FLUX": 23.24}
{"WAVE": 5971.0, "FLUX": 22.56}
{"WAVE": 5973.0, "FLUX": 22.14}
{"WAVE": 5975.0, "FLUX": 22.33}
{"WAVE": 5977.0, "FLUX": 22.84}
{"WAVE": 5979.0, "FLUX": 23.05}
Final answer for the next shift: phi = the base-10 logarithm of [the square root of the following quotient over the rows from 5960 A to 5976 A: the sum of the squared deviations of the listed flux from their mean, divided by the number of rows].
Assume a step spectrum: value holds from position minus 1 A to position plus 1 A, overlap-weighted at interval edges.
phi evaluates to -0.26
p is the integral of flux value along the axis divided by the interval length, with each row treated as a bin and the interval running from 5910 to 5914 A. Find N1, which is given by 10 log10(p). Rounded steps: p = 21.8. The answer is 13.4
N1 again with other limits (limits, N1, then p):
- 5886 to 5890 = 12.8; 19.1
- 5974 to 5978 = 13.5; 22.6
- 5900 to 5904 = 13.2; 20.8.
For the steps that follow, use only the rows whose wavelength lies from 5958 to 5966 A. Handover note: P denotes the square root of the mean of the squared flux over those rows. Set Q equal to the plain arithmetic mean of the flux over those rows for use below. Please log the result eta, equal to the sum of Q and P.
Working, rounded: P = 23.3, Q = 23.2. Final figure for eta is 46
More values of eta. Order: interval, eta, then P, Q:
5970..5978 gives 45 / 22.5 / 22.5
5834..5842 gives 48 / 23.8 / 23.8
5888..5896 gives 37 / 18.3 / 18.3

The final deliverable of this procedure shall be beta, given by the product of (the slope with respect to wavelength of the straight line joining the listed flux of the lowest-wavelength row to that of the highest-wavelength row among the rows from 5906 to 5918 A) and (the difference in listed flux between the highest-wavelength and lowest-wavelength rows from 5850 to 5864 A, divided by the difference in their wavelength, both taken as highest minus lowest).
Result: 0.00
